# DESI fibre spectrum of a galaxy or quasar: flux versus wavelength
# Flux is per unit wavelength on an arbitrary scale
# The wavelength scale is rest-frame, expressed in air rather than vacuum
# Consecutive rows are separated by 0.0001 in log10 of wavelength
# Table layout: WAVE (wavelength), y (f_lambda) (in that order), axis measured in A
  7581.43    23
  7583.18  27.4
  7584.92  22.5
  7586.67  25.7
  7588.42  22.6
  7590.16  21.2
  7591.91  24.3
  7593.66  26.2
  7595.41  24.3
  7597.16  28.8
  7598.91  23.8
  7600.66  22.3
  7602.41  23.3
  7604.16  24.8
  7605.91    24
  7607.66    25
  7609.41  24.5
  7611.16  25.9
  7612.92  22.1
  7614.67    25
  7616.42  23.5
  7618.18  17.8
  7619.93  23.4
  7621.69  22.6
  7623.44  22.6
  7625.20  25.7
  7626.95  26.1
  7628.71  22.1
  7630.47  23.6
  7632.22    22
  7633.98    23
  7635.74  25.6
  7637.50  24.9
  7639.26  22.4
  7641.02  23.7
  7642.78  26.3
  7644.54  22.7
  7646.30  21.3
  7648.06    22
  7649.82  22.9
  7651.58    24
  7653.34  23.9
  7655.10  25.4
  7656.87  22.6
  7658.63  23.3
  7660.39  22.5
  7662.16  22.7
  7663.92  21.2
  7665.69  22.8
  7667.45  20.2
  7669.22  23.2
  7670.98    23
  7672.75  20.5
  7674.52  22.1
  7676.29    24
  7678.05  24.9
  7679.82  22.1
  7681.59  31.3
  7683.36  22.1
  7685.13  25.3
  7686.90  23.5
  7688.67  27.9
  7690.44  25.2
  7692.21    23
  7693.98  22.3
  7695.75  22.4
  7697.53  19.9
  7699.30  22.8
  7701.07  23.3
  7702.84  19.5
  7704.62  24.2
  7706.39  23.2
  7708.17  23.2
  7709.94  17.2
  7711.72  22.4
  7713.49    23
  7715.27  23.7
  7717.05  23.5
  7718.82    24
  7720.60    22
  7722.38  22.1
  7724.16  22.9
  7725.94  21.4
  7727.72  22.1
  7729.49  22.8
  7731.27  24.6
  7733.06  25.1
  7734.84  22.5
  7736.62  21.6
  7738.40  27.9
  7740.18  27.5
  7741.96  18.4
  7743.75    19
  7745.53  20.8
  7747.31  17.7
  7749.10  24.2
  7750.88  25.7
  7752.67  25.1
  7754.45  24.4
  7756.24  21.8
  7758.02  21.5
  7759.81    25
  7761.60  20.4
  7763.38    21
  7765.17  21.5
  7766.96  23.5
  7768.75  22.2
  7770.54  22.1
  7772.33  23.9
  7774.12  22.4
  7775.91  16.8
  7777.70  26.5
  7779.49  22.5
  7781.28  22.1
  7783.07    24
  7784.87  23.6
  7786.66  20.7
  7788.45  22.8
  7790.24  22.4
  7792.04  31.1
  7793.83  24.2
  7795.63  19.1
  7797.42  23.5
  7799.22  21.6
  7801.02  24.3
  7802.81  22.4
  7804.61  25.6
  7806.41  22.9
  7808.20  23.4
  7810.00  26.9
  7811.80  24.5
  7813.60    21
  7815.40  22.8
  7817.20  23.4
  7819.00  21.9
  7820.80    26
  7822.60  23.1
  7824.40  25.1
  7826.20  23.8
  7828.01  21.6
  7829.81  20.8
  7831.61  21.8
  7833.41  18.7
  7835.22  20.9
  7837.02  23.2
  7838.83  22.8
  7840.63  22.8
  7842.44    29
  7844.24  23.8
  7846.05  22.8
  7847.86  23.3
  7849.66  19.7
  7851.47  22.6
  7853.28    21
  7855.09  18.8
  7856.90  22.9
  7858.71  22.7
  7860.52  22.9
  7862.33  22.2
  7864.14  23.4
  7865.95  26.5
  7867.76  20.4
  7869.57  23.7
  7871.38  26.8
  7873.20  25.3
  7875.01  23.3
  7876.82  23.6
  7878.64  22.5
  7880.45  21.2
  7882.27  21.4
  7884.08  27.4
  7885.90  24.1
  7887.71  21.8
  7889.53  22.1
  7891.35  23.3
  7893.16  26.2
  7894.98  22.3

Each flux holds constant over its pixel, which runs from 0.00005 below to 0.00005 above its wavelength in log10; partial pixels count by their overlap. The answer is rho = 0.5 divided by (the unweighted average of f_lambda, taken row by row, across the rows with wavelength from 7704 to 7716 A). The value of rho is 0.0223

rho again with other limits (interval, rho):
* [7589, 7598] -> 0.0200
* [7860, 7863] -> 0.0222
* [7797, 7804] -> 0.0218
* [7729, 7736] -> 0.0211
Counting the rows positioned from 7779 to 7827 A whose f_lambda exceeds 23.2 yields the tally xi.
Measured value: 14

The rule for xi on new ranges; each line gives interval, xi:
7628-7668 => 9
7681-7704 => 6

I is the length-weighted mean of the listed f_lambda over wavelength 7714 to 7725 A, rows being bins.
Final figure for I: 23.0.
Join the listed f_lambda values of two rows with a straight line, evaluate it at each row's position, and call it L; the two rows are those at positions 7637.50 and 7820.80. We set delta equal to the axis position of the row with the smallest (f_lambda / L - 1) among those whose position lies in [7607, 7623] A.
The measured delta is 7618.18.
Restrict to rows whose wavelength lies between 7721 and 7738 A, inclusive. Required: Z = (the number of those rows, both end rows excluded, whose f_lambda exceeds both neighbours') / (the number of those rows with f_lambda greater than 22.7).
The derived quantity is 0.50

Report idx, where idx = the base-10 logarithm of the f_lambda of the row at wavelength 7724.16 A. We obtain 1.36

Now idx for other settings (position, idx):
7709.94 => 1.24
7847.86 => 1.37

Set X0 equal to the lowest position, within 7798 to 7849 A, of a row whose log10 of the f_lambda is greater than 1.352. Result 7801.02 A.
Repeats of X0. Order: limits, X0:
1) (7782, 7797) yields 7783.07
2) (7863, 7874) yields 7864.14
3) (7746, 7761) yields 7749.10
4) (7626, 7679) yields 7626.95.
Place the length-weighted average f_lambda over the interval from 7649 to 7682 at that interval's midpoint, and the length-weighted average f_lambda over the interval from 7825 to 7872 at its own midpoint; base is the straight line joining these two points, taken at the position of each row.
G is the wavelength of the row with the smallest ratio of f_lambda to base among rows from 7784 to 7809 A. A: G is 7795.63 A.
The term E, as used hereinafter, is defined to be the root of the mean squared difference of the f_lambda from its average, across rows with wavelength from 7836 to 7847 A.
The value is 2.24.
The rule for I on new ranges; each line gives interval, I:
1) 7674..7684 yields 24.6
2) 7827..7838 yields 21.2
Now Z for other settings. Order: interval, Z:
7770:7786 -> 0.75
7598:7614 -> 0.43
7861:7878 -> 0.29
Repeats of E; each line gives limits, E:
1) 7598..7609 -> 0.91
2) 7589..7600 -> 2.32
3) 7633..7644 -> 1.40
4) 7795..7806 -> 2.08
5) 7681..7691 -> 3.01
